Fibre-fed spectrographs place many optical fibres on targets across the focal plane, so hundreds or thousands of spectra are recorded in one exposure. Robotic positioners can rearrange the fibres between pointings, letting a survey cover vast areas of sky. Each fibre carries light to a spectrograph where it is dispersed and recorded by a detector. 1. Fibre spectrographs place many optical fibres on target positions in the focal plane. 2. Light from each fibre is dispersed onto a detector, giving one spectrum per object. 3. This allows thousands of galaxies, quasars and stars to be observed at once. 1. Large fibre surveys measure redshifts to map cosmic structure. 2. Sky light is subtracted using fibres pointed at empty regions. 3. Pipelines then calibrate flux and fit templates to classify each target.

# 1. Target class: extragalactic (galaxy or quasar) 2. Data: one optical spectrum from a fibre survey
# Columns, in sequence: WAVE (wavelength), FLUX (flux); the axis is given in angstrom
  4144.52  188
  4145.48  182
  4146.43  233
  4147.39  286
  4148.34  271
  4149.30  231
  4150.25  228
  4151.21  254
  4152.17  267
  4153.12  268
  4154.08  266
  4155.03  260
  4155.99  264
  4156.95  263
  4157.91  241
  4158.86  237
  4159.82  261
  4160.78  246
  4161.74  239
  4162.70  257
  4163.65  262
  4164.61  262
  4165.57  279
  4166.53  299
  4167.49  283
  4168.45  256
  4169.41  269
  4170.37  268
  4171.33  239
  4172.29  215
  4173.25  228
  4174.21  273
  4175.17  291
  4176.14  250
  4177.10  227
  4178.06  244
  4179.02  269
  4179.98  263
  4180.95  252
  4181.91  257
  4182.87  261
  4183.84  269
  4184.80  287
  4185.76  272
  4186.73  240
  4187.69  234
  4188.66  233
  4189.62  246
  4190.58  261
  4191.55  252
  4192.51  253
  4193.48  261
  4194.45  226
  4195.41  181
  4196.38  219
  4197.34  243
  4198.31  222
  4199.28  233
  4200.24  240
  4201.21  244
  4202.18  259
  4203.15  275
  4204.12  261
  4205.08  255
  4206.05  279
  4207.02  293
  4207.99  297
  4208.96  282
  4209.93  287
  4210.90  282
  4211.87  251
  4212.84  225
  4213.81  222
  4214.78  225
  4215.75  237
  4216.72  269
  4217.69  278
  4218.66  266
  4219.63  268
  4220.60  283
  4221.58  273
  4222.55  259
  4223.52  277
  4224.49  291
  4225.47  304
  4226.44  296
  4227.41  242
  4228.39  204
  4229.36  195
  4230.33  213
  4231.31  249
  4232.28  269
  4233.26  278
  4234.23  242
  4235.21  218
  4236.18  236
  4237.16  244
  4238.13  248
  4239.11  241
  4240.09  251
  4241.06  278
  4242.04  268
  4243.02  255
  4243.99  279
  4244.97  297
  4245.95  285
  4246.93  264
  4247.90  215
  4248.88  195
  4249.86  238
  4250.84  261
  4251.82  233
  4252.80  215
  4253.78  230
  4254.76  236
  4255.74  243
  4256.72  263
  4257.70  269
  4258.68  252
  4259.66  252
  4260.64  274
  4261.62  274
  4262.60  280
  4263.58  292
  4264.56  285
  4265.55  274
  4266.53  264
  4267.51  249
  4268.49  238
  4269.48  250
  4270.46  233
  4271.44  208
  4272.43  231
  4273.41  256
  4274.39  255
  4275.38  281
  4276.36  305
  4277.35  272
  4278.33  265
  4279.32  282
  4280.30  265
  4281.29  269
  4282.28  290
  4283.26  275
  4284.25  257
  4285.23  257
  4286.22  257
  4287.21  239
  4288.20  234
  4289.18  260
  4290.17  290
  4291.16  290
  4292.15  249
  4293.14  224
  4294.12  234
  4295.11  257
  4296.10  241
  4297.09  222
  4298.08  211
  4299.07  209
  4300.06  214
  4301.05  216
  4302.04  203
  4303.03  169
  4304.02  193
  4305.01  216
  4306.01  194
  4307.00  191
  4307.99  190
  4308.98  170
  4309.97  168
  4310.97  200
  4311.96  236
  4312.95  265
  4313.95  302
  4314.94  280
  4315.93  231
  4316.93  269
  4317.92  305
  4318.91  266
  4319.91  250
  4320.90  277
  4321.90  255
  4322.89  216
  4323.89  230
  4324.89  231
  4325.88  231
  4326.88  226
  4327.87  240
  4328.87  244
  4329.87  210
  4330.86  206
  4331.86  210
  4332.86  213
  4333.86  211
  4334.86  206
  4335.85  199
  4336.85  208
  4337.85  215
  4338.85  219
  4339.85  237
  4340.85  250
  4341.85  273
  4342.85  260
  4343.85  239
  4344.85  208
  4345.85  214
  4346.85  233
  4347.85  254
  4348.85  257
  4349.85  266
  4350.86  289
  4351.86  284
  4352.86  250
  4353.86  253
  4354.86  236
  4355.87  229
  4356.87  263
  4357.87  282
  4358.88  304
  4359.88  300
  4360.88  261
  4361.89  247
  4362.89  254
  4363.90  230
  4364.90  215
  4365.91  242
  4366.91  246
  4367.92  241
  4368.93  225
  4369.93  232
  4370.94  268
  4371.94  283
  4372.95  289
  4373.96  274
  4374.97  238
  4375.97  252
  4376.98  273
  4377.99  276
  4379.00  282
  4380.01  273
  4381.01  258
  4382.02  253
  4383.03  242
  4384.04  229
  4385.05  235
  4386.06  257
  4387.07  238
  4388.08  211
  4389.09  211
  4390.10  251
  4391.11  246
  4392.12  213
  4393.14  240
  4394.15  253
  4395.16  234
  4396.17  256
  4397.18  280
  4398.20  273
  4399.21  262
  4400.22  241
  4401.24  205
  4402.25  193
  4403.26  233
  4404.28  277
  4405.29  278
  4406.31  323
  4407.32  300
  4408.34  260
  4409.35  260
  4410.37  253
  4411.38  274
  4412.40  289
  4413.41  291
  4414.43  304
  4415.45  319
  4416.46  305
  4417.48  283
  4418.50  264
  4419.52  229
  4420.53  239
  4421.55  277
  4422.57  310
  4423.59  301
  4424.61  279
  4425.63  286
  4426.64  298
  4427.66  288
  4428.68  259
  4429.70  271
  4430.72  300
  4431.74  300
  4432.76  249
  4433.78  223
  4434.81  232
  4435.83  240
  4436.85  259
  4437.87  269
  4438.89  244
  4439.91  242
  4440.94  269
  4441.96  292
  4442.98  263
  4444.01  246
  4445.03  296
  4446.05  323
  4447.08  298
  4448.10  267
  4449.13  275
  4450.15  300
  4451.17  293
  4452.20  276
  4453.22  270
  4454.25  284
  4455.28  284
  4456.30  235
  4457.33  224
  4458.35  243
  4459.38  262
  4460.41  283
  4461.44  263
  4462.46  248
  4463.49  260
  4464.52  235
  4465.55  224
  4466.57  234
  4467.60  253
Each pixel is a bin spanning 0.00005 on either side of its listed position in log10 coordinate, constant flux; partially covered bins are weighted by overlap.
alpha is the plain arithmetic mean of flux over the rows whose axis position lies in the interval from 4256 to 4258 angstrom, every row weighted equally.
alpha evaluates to 266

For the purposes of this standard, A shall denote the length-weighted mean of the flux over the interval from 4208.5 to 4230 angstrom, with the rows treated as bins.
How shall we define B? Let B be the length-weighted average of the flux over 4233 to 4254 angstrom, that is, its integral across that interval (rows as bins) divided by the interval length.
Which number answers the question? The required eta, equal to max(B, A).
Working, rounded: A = 260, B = 249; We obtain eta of 260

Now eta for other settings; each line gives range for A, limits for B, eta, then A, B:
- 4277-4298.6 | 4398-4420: 269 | 256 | 269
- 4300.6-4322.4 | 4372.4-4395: 249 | 229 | 249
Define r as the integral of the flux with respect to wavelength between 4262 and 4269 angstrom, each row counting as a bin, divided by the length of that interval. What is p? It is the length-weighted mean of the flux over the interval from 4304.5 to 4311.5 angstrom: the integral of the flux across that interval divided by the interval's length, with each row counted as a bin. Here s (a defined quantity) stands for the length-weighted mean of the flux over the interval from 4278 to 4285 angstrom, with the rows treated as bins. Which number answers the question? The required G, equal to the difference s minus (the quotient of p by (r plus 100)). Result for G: 271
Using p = 190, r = 269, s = 272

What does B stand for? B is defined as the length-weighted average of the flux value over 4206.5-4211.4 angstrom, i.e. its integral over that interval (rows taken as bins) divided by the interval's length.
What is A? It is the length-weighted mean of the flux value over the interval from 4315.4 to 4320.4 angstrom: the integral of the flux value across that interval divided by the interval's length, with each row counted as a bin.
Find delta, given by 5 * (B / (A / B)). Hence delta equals 1566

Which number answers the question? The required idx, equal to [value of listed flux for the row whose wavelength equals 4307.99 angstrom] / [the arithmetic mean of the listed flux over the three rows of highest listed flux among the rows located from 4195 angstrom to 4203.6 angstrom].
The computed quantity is 0.73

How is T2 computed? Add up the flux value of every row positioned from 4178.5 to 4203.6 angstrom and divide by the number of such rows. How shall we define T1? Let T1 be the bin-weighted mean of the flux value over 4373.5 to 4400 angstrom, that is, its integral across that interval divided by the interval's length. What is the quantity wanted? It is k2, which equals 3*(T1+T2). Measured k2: 1495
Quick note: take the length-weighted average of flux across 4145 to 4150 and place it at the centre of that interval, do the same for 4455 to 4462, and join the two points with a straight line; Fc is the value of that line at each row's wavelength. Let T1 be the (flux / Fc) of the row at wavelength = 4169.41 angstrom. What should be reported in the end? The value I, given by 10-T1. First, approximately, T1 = 1.12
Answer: 8.88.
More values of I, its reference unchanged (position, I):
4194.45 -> 9.07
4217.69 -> 8.86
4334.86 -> 9.17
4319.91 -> 8.99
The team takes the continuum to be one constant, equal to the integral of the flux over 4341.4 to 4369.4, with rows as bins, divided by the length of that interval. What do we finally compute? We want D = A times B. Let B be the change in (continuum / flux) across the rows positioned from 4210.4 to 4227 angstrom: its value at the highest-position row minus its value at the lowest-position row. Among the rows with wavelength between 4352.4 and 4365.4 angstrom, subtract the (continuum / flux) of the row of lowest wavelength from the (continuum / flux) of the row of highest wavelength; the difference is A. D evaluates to -0.007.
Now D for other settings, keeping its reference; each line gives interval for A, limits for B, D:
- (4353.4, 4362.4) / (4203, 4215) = 0.005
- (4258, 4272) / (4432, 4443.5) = -0.011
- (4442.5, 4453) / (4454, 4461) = 0.000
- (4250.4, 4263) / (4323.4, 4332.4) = -0.007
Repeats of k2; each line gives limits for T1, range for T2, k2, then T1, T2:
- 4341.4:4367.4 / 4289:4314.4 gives 1431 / 253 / 224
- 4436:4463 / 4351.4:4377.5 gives 1577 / 269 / 257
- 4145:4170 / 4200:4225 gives 1563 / 256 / 265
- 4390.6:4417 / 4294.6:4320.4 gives 1469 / 264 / 226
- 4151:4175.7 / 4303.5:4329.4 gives 1480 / 260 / 234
